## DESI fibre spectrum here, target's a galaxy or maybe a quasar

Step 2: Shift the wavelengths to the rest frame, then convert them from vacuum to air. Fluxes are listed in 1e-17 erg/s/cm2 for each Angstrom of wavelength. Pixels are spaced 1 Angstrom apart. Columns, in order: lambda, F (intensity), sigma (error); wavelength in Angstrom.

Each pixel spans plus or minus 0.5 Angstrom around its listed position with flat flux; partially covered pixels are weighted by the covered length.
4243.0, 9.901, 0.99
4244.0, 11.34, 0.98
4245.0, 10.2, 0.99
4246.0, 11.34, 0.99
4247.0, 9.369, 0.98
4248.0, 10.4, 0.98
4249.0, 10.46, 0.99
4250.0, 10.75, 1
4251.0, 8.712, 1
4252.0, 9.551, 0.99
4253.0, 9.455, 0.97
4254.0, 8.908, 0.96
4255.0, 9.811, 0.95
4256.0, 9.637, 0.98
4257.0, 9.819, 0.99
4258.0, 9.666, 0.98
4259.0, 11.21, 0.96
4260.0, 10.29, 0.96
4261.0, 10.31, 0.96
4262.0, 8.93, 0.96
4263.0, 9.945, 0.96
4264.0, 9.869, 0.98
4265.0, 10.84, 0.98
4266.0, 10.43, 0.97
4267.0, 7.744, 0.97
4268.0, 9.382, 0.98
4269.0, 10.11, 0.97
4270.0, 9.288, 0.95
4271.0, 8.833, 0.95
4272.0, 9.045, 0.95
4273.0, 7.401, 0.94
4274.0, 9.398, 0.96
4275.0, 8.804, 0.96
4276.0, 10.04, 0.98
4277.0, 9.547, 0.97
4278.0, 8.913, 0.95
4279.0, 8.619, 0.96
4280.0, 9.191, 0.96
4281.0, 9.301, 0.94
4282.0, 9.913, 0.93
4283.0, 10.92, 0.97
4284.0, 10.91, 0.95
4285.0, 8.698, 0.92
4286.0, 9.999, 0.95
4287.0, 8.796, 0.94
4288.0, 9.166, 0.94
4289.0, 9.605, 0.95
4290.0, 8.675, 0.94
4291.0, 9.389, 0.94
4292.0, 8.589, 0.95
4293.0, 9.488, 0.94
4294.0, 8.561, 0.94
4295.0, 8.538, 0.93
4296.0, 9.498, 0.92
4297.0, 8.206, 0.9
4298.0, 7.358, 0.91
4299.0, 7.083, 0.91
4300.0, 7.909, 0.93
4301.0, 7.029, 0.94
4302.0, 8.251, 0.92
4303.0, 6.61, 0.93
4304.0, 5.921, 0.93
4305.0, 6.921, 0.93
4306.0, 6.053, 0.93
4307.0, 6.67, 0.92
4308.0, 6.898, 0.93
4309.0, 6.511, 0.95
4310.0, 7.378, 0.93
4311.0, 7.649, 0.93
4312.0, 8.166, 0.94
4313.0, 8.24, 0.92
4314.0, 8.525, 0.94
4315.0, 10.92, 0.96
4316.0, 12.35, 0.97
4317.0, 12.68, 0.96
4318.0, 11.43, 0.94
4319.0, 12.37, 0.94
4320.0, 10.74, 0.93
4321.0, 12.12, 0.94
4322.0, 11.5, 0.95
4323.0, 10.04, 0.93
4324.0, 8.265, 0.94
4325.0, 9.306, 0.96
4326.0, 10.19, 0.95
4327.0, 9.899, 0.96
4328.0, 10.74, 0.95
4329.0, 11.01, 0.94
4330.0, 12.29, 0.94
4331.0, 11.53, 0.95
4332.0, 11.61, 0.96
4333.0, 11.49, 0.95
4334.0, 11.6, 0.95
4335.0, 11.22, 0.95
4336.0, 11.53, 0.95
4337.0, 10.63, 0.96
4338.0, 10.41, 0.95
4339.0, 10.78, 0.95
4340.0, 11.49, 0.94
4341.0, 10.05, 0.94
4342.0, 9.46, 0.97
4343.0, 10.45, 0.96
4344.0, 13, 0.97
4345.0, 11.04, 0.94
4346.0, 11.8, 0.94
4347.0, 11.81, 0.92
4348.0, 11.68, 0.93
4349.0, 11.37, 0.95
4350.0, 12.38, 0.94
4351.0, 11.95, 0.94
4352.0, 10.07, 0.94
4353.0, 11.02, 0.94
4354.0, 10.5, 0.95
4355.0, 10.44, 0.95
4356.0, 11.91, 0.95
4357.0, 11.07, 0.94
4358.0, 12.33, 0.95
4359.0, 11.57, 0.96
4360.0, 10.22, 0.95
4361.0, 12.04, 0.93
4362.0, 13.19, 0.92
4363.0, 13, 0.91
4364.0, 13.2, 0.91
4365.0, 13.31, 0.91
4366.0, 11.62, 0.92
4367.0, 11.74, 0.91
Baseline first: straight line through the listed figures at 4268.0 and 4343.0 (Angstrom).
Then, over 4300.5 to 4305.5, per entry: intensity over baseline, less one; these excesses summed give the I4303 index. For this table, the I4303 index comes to -1.5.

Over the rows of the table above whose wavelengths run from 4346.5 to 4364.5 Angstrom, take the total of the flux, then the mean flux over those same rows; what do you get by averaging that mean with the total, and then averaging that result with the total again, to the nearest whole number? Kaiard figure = 160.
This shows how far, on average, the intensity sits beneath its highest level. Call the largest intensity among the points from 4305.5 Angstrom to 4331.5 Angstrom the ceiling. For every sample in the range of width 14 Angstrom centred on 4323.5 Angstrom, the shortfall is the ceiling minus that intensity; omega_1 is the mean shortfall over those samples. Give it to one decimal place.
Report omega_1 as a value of 1.8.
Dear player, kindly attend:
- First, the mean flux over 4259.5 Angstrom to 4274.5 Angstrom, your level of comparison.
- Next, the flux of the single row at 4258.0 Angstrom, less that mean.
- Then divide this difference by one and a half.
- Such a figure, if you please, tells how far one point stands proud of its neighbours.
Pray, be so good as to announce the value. 0.1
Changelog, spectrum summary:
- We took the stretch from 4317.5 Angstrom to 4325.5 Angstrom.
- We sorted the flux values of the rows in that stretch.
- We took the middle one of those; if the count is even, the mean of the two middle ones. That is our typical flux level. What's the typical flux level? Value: 11.1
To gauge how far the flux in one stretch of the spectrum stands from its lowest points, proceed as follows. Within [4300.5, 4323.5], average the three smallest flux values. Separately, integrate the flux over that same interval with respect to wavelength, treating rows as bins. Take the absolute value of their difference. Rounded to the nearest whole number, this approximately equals 199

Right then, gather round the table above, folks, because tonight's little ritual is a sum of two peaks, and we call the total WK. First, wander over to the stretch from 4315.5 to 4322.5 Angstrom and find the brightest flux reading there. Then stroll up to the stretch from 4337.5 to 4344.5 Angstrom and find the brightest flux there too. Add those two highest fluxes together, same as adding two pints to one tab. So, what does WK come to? 25.7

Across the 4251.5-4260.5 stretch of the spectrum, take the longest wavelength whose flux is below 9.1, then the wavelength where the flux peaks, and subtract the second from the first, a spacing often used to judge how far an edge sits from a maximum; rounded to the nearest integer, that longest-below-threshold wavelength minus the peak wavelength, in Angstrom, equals -5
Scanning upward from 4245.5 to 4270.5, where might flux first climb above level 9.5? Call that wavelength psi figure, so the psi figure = 4246.0 Angstrom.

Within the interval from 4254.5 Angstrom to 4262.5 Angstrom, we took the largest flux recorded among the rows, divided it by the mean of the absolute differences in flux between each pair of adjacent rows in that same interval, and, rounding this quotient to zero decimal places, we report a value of 18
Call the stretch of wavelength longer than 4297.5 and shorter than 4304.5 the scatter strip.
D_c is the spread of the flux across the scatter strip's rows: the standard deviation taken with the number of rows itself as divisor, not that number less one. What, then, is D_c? 0.72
